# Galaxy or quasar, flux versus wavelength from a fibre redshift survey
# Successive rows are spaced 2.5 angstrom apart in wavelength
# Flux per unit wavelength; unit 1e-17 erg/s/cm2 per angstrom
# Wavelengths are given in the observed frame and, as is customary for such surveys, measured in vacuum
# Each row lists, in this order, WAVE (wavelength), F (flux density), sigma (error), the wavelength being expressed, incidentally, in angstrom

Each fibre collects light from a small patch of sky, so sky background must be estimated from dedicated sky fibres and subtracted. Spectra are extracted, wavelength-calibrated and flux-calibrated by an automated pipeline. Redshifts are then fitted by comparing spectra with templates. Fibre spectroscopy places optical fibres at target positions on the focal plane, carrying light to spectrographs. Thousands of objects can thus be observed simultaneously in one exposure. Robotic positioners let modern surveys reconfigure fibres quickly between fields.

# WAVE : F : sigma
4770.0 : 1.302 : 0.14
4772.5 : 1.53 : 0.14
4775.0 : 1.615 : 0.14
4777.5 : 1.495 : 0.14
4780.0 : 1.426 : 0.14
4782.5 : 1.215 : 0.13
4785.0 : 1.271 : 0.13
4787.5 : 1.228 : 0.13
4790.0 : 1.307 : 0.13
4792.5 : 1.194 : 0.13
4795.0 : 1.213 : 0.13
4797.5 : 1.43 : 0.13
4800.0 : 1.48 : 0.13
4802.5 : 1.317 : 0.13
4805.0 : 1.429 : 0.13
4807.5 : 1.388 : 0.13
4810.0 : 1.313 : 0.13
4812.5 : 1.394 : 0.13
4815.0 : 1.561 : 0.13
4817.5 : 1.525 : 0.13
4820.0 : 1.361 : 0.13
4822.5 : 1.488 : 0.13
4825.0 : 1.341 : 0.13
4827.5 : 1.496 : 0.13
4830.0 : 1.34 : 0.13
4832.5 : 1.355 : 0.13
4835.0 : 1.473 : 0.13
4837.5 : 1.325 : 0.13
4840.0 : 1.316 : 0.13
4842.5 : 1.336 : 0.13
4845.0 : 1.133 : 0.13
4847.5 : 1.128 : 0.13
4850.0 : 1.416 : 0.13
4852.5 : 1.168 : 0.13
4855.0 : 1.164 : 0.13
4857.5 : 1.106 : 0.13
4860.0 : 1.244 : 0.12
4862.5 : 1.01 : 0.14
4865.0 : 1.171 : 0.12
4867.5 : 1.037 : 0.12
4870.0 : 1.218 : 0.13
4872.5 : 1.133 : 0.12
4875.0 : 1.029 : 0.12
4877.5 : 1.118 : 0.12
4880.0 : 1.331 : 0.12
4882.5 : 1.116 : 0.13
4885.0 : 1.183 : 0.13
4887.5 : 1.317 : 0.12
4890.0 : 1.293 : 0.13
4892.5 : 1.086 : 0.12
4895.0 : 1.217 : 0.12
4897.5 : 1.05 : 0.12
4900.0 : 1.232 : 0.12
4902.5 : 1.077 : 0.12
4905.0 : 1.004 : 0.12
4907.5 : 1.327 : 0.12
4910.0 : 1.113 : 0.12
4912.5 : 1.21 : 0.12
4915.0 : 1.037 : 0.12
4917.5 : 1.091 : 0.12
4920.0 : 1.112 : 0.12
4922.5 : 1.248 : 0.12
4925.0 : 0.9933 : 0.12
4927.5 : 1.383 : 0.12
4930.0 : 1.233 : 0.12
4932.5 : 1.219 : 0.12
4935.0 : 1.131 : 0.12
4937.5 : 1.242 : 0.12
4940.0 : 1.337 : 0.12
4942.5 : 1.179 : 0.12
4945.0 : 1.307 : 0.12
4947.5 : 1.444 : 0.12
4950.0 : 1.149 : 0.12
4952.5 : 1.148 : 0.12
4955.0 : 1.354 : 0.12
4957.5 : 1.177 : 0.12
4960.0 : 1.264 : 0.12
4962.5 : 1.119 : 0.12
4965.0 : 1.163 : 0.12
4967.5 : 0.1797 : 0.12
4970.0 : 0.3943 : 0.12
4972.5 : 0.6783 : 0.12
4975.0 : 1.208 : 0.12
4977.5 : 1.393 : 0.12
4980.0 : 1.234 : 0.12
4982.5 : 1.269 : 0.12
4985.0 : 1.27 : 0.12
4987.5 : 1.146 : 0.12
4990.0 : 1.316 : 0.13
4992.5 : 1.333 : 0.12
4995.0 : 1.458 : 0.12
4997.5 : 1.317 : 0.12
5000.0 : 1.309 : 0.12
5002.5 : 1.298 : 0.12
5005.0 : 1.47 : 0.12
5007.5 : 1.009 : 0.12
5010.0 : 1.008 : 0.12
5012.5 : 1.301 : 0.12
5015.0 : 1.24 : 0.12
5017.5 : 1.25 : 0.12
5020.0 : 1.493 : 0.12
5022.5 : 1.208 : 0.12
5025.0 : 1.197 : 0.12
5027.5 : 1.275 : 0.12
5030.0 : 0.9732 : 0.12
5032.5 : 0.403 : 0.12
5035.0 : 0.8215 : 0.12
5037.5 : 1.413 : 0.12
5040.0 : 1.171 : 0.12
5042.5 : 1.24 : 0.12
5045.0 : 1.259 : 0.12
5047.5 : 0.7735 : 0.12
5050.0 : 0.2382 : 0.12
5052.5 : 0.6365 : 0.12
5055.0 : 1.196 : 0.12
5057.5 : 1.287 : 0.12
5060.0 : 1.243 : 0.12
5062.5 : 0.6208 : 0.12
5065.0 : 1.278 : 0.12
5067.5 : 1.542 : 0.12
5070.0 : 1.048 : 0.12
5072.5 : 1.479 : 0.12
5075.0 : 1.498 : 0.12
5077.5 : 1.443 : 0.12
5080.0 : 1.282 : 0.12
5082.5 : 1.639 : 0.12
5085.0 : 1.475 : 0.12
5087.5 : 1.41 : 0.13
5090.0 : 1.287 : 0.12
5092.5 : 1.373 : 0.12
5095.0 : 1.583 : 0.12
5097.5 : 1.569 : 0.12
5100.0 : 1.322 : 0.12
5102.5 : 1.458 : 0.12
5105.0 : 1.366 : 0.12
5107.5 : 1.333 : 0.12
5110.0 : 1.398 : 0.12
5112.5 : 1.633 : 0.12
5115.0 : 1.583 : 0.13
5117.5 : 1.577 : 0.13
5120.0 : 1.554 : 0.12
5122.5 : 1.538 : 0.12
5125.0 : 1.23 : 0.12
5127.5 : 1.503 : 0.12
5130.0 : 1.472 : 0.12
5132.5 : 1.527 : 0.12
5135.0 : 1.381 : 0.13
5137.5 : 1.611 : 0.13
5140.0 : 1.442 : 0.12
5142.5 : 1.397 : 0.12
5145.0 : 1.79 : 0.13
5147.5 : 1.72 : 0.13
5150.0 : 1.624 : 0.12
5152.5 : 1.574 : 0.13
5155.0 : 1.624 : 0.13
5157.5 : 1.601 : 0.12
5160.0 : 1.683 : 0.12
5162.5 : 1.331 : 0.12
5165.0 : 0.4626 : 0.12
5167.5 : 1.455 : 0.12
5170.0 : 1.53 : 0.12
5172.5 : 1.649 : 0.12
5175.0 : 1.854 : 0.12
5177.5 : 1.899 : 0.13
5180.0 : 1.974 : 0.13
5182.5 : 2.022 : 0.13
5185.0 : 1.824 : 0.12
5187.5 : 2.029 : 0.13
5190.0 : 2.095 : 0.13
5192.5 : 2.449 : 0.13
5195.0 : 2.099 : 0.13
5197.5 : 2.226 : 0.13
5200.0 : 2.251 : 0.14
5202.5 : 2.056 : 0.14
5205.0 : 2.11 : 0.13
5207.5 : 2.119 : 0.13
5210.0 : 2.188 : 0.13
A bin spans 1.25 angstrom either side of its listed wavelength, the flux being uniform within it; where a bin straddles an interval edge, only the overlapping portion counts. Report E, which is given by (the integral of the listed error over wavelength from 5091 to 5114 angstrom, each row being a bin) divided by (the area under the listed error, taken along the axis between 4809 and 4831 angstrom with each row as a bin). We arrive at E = 0.97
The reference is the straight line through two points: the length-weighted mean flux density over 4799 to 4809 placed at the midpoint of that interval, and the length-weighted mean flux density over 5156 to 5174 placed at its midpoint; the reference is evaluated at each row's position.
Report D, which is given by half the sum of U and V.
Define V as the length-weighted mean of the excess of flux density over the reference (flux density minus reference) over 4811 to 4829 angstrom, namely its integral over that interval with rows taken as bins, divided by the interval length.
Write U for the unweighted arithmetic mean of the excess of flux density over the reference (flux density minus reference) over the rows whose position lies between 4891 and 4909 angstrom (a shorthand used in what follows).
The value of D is -0.10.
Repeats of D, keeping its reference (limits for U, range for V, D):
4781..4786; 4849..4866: -0.19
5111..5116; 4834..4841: 0.09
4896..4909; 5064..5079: -0.14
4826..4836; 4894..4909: -0.12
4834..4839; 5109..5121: 0.08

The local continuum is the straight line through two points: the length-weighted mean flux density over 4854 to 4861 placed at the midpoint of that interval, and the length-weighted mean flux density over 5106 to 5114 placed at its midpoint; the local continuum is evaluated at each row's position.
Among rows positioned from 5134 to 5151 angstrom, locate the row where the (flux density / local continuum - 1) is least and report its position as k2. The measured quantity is 5135.0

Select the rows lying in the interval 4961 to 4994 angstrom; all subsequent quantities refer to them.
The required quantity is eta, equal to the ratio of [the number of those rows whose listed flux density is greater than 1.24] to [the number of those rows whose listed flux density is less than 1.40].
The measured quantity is 0.38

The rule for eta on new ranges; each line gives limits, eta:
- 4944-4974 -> 0.36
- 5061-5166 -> 2.53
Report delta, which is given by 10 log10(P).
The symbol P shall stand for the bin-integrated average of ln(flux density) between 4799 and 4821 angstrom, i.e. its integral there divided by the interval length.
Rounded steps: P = 0.35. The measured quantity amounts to -4.6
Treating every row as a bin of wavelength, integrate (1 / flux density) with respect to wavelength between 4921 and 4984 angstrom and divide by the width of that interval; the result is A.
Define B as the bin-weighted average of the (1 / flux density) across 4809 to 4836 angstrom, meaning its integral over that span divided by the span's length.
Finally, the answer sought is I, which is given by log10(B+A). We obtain 0.26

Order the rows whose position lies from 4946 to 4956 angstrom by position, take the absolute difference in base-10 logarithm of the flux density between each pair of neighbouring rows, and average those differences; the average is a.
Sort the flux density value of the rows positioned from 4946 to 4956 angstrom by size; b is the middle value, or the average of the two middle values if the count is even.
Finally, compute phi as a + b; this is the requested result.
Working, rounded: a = 0.057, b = 1.25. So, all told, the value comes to 1.31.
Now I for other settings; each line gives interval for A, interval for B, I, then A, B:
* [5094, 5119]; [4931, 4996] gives 0.24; 0.68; 1.08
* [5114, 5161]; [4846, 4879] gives 0.18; 0.65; 0.88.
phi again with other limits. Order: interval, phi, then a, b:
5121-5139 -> 1.56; 0.053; 1.50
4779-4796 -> 1.26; 0.030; 1.23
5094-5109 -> 1.44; 0.032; 1.41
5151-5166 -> 1.71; 0.120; 1.59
